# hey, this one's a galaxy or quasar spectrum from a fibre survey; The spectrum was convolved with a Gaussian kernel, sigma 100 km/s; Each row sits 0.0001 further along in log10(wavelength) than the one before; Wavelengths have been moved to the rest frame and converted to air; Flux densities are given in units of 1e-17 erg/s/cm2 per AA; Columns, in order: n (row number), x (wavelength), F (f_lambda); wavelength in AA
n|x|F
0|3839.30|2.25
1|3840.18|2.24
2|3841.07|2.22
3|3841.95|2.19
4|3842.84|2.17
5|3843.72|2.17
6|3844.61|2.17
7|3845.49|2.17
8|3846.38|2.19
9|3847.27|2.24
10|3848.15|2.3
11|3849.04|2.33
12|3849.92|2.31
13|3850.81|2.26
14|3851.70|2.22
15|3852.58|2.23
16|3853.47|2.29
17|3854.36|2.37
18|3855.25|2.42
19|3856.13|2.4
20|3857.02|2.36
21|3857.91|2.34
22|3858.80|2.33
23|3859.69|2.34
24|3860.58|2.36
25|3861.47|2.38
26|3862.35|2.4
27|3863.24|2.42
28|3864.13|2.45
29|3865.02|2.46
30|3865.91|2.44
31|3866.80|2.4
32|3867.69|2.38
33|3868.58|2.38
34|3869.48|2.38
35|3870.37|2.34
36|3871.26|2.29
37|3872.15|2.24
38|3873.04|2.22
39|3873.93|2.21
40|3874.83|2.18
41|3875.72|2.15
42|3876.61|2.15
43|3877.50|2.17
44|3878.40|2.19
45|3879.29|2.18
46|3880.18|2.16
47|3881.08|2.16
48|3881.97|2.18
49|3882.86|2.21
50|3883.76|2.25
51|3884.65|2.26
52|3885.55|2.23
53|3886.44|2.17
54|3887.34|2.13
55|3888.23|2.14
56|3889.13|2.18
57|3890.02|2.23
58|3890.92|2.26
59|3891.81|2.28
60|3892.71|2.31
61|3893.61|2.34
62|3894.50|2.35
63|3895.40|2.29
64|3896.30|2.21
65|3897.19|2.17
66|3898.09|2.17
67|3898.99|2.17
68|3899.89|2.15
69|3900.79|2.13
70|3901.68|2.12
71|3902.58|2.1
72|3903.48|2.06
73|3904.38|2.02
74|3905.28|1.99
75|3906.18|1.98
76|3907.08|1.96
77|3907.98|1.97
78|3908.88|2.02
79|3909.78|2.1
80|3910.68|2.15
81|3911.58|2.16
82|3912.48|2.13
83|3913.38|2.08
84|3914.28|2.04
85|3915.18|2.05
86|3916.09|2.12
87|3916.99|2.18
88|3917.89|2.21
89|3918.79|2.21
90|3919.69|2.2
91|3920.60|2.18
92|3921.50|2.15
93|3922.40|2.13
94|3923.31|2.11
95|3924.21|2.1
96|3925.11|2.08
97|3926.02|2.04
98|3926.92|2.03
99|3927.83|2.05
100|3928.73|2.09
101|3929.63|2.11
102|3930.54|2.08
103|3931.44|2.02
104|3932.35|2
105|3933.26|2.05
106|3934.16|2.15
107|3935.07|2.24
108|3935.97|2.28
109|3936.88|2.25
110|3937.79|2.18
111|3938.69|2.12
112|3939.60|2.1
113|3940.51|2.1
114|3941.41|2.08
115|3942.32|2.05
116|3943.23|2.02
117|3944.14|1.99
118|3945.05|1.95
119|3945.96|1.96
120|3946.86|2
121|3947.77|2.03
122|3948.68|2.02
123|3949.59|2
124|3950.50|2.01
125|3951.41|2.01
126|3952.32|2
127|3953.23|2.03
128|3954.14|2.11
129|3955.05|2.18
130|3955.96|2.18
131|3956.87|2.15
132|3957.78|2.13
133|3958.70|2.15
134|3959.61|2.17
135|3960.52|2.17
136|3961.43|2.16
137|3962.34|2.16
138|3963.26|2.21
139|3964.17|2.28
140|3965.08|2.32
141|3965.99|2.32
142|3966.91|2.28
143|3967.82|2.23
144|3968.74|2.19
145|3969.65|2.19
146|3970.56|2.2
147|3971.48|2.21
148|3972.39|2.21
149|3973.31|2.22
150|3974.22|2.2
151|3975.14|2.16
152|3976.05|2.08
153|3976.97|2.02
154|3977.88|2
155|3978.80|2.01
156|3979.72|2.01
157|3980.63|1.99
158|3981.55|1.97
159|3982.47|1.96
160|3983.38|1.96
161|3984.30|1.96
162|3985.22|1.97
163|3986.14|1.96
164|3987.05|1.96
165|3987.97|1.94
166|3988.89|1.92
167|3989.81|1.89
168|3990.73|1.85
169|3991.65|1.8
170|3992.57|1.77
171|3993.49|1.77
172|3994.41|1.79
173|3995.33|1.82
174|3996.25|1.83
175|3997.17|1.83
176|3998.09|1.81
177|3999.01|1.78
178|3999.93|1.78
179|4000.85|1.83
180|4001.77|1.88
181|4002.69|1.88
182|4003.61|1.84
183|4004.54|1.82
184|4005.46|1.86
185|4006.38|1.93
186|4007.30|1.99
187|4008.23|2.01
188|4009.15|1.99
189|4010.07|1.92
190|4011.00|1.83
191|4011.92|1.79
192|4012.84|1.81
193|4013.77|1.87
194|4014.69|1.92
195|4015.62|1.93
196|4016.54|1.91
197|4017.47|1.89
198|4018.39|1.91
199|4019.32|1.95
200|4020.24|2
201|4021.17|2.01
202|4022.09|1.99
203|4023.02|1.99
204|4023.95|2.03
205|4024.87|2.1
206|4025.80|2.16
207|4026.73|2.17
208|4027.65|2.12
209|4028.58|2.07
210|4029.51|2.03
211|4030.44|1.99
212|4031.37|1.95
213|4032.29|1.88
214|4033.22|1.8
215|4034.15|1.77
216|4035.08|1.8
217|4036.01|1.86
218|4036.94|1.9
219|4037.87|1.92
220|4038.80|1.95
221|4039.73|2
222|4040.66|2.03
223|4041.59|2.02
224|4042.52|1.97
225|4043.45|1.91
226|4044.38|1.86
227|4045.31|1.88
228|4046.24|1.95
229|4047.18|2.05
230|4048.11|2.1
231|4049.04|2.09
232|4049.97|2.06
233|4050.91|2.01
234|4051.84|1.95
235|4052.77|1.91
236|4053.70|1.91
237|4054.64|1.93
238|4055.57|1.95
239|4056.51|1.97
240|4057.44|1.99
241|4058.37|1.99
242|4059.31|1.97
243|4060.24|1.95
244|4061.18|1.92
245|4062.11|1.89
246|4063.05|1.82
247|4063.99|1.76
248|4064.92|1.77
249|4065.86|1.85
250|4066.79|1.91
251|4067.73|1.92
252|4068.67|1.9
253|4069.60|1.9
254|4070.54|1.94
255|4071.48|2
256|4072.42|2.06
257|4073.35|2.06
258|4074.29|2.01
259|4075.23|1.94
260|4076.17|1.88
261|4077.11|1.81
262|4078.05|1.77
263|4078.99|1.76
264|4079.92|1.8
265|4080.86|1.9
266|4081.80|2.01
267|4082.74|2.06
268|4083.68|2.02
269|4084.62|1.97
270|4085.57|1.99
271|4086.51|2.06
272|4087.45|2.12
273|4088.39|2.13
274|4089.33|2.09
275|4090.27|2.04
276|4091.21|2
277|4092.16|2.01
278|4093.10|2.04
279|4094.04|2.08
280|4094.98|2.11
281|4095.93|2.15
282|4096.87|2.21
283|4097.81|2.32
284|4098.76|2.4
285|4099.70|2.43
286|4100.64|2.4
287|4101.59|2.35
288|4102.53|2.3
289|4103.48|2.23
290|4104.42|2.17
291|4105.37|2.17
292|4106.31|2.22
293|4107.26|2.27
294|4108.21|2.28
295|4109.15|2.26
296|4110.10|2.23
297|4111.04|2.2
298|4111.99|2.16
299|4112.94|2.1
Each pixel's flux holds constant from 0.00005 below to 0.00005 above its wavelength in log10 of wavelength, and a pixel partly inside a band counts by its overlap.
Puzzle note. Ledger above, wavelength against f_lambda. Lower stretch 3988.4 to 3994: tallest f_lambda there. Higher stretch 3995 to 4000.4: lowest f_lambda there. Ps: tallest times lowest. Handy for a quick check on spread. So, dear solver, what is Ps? 3.4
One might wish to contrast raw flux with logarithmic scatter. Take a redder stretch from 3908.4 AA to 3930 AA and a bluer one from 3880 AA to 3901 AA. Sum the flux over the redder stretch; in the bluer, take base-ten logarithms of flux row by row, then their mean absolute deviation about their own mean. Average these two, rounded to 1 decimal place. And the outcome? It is 25.4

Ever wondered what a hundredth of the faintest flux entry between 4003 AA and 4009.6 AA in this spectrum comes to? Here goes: 0.0182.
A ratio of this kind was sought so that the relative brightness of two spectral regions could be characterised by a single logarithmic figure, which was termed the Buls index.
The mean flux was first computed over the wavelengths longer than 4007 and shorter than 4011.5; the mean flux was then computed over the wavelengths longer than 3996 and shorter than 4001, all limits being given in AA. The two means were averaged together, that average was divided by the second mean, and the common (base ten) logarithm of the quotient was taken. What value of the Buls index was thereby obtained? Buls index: 0.016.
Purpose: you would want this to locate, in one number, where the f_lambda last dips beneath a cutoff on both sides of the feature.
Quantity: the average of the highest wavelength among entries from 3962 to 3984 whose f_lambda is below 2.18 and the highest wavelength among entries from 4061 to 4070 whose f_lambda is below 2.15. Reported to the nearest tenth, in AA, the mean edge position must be 4026.5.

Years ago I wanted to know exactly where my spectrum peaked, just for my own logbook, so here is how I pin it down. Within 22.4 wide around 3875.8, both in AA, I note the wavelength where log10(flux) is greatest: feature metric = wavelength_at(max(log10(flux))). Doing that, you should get 3865.02 AA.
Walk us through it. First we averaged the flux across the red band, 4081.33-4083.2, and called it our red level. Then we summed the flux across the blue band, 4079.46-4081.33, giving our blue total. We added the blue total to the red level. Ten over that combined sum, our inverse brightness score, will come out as 1.744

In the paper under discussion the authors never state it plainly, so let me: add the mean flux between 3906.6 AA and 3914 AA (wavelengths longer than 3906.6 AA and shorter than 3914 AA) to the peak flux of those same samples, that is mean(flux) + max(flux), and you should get 4.2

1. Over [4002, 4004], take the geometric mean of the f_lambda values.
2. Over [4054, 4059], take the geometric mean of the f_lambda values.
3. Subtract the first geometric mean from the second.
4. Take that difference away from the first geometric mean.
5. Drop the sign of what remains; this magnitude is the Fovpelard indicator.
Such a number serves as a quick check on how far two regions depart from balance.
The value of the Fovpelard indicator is 1.75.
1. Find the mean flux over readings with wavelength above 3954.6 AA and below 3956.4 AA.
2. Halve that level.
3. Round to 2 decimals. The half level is 1.09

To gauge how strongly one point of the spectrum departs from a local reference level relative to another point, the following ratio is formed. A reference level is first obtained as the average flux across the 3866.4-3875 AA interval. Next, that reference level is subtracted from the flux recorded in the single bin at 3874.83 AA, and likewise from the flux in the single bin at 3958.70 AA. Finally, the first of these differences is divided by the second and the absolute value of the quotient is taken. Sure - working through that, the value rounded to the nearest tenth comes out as 0.8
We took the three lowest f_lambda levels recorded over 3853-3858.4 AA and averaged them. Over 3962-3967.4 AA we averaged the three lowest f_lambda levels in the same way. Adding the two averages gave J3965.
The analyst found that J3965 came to 4.5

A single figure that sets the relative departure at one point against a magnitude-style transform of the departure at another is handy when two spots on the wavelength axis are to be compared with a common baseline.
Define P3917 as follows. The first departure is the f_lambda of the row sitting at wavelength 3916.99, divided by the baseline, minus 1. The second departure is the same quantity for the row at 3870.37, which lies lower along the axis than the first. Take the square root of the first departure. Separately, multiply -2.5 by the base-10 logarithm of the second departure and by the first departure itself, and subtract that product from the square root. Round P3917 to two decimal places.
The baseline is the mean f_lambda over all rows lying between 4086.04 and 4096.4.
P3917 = 0.11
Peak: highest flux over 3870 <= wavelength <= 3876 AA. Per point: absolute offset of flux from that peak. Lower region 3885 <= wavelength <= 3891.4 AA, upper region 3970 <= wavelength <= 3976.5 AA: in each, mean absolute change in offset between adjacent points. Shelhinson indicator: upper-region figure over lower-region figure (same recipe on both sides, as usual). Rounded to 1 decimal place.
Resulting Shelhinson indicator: 0.7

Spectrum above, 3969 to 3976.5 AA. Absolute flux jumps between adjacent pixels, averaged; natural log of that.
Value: -3.72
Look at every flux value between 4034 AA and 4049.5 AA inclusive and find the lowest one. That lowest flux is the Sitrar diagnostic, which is 1.77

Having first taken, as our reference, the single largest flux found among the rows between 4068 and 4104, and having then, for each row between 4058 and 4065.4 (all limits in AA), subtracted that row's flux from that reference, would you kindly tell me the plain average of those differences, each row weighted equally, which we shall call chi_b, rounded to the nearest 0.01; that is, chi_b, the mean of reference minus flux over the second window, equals 0.55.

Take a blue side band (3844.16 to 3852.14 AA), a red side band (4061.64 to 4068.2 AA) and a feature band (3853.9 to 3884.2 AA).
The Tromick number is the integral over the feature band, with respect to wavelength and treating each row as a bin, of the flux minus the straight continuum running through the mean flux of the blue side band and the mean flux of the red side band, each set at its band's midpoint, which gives 3.0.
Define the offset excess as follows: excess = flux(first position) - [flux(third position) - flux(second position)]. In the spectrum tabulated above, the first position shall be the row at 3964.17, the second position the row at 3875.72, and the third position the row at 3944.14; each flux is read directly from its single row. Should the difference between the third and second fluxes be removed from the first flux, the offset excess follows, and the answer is 2.4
